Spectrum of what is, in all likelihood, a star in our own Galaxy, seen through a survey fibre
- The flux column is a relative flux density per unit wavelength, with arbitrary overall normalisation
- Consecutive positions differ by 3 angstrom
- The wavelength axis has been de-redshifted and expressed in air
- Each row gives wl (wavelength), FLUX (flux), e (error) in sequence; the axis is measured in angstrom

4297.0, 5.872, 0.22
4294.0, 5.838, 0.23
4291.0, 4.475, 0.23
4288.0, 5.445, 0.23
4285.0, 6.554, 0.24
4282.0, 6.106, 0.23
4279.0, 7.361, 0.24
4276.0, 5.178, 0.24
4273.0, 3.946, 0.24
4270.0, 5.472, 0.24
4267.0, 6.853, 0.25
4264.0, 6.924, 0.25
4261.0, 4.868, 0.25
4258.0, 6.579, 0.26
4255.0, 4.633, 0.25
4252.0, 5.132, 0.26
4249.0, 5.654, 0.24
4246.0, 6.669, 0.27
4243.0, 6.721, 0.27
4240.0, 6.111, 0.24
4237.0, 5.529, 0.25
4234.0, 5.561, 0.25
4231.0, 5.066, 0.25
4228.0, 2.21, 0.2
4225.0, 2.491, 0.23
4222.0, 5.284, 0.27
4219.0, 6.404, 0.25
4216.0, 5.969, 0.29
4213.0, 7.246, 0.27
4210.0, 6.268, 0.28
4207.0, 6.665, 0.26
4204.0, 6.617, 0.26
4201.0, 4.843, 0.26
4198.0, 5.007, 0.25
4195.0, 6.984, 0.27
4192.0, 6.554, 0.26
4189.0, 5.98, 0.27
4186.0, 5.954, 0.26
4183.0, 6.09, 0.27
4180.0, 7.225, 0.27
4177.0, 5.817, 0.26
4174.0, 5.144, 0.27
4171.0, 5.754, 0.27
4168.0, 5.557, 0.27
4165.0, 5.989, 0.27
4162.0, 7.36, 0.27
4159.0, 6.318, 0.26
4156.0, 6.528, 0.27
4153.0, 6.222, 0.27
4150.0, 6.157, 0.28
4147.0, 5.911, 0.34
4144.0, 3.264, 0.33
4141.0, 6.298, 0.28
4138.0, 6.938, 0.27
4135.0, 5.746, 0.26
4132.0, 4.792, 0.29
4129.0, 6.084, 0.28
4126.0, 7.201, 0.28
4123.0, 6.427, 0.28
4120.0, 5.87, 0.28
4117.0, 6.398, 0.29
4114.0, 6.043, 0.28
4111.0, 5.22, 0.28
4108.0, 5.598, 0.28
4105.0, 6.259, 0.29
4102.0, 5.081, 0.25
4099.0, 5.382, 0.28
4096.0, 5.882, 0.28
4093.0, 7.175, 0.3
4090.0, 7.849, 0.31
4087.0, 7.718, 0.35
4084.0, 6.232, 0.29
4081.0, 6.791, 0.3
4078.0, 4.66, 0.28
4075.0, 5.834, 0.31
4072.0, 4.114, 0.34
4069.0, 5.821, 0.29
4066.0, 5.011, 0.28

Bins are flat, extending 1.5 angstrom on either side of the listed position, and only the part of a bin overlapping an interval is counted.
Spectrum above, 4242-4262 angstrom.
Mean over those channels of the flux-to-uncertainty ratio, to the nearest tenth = 22.3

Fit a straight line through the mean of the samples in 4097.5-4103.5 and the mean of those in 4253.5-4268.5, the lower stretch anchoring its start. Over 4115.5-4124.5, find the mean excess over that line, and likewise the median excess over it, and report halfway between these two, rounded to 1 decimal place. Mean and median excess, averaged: 1.0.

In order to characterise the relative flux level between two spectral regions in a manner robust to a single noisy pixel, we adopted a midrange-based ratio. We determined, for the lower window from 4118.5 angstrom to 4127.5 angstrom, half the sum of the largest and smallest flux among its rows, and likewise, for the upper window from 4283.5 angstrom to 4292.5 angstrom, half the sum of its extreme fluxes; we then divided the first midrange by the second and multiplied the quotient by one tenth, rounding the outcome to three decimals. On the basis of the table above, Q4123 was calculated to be 0.119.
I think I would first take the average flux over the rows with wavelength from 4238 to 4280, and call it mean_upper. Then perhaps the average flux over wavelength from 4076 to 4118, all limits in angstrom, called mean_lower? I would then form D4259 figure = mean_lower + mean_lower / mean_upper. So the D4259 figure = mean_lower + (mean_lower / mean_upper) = 7.21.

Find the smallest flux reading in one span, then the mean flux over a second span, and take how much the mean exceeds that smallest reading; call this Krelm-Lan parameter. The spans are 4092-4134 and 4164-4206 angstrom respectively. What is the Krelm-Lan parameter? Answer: 1.2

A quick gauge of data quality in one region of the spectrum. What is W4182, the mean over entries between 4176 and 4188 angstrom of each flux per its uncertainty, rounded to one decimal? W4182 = 23.6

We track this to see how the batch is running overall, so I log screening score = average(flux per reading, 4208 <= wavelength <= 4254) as 5.49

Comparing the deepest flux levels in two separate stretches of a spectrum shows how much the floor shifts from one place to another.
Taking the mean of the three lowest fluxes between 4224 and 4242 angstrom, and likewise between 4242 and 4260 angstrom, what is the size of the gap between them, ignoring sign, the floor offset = 1.88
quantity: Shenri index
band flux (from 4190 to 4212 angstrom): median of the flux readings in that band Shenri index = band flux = 6.6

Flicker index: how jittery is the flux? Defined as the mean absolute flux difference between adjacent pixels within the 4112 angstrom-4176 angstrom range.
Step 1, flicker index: 0.9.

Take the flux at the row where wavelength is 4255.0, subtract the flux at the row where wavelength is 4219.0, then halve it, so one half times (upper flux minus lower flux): -0.9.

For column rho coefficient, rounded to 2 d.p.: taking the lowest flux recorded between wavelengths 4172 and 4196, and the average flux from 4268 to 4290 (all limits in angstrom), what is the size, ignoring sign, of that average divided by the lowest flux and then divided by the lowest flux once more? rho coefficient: 0.22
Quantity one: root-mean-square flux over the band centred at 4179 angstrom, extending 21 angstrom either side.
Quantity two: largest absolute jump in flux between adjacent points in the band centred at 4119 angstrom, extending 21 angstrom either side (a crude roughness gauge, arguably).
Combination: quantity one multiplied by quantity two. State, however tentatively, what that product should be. 8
